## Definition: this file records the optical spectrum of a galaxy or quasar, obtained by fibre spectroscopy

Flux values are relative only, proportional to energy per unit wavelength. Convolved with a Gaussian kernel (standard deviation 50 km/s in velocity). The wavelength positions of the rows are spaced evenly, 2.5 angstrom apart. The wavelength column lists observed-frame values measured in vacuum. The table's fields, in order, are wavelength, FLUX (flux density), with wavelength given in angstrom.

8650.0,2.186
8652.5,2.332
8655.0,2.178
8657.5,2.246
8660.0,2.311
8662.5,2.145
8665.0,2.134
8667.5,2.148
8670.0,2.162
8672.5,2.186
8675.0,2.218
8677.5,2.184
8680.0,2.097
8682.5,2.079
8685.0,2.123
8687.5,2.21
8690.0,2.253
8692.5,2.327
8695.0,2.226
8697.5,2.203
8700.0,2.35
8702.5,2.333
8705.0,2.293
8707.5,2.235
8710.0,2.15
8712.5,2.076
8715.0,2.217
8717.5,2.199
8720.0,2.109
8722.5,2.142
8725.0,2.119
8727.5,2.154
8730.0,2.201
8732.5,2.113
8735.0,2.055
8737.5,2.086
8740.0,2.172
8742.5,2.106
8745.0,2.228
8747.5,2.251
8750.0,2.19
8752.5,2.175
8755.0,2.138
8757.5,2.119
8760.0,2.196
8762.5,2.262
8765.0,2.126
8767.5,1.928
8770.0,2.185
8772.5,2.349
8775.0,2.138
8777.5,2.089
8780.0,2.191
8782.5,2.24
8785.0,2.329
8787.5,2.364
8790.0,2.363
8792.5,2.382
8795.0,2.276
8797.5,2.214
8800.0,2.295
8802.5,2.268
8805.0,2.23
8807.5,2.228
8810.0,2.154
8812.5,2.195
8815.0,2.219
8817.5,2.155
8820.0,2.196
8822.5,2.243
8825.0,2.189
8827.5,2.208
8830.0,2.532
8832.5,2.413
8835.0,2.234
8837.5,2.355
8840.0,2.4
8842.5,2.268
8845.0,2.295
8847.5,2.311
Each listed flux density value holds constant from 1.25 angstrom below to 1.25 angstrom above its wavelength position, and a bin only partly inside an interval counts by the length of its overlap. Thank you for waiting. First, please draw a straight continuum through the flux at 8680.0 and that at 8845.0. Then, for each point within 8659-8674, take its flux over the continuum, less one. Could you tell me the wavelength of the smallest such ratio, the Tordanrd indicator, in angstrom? 8665.0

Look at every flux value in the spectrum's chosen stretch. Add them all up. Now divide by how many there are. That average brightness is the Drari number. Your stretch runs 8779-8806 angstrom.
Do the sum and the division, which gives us 2.29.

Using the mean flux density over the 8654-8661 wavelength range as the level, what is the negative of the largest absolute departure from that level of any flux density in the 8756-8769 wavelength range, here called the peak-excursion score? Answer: -0.32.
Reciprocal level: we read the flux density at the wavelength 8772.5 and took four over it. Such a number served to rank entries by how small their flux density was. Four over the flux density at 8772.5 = 1.70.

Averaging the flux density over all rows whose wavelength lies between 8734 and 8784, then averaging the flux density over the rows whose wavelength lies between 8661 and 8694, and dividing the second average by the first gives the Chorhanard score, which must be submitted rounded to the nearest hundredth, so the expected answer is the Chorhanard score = 1.01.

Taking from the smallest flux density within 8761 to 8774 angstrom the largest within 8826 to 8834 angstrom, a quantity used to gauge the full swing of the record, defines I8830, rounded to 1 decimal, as -0.6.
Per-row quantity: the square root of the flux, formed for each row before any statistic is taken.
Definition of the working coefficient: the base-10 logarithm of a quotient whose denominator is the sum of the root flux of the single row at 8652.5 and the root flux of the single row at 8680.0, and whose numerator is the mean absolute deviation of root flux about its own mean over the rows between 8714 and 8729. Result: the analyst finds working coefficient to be -2.41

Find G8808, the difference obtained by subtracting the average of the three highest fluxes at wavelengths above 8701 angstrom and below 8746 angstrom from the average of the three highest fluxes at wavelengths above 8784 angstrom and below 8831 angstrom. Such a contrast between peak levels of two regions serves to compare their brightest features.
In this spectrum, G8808 0.14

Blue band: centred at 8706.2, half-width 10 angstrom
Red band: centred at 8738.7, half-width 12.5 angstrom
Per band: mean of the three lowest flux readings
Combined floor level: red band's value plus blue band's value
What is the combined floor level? 4.23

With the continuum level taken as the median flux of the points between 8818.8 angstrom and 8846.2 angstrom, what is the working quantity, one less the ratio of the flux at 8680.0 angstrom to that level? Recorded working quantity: 0.075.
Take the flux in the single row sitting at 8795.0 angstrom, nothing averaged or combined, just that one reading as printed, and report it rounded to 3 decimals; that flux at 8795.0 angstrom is 2.276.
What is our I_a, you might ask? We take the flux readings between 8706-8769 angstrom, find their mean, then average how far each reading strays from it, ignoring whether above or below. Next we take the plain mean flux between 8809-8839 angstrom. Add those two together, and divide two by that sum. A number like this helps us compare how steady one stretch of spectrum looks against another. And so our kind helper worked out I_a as 0.86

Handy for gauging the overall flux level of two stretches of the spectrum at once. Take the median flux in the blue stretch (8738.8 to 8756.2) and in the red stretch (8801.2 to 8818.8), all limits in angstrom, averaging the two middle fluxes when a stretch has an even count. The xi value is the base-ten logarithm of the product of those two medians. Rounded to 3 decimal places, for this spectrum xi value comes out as 0.684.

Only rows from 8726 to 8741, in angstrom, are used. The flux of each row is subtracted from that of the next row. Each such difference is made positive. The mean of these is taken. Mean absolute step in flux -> 0.06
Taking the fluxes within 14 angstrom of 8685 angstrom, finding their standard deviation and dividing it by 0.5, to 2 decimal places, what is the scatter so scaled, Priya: 0.14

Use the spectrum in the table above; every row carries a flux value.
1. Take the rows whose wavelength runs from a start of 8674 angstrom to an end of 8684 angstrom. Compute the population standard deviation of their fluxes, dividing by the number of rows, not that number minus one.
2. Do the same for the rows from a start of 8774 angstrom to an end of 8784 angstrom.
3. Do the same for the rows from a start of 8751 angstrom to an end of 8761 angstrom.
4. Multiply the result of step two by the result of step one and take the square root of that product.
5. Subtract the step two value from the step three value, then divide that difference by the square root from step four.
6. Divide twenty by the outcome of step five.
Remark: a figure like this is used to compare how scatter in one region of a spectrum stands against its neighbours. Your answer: -43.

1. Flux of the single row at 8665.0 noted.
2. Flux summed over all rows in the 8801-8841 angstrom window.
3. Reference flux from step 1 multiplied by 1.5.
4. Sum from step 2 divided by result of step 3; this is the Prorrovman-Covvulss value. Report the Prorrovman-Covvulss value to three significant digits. 11.3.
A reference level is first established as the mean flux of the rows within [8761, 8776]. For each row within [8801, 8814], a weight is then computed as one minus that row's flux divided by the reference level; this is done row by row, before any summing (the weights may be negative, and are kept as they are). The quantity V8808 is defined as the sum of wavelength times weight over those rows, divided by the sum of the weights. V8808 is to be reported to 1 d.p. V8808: 8805.3 angstrom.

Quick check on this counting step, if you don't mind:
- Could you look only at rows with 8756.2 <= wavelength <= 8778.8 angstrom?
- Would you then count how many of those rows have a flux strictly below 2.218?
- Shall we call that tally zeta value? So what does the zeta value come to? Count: 7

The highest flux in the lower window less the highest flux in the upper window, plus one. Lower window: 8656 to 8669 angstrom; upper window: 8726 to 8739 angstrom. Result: 1.11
